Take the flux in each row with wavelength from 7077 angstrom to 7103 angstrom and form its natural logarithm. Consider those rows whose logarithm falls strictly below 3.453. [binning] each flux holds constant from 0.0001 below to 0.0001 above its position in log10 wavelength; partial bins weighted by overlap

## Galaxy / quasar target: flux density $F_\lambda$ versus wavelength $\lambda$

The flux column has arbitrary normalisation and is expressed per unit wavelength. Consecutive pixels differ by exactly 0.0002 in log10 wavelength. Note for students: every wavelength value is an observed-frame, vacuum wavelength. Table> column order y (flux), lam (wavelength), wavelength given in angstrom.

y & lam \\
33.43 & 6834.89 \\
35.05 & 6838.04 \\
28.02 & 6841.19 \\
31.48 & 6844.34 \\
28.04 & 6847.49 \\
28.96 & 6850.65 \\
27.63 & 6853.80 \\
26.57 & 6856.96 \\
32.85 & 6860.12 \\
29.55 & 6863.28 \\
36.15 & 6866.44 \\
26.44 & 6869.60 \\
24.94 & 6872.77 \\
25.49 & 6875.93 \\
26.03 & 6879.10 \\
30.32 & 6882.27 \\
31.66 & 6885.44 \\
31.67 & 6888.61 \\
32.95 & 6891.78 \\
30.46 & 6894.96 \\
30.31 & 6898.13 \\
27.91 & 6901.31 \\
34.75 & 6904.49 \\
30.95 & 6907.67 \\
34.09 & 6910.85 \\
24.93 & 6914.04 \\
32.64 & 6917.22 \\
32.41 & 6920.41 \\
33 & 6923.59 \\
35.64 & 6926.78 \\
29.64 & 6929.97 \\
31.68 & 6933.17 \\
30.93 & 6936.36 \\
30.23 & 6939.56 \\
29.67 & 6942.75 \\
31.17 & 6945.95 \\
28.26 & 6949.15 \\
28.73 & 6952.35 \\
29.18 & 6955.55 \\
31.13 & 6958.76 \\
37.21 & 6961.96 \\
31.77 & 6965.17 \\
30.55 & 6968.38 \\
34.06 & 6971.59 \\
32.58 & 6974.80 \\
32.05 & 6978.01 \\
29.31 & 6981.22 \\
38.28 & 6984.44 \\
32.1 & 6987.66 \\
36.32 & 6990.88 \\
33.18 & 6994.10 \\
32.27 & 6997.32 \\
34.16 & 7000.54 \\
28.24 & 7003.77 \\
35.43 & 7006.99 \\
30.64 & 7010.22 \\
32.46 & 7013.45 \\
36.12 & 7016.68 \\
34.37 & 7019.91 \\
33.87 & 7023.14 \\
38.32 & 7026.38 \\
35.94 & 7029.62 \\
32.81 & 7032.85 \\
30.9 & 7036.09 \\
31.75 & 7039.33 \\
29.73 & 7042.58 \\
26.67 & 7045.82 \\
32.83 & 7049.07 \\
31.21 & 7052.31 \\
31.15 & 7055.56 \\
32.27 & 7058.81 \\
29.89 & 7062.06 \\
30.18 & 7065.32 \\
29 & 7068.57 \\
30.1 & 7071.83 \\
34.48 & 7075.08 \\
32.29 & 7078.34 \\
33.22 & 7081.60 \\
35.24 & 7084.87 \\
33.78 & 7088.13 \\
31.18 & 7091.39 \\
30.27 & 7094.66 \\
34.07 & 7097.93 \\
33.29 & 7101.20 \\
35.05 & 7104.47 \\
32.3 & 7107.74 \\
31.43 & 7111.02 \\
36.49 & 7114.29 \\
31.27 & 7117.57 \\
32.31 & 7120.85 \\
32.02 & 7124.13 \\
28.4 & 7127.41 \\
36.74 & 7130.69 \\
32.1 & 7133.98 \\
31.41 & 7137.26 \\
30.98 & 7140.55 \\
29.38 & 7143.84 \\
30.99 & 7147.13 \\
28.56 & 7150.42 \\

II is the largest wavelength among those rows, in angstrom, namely 7094.66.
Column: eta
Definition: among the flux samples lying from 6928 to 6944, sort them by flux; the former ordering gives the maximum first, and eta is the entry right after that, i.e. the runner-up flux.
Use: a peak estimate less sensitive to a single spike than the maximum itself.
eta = 30.93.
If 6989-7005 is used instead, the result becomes 34.16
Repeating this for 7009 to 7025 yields 34.37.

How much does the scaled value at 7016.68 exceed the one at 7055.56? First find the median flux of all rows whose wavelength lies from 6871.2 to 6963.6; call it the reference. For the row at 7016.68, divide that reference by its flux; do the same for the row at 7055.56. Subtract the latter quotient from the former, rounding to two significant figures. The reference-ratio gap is -0.14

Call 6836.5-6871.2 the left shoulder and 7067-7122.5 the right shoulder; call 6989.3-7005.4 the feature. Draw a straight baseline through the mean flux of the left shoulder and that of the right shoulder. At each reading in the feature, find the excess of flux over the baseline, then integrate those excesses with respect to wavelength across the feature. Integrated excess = 19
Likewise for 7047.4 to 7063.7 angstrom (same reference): -13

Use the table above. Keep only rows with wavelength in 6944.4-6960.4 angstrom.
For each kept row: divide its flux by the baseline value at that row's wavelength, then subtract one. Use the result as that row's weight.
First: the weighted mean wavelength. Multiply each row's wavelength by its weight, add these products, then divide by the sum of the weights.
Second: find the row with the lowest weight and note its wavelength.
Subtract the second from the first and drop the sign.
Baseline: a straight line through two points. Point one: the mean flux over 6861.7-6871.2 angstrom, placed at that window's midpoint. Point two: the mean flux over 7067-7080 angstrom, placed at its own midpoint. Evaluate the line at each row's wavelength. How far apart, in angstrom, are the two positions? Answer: 2.9 angstrom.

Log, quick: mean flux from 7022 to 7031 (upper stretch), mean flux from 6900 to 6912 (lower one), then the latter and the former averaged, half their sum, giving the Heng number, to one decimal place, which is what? 34.0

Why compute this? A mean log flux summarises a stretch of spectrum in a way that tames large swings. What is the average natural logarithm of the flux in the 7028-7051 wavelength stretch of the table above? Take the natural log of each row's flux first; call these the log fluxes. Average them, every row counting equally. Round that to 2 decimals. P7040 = 3.45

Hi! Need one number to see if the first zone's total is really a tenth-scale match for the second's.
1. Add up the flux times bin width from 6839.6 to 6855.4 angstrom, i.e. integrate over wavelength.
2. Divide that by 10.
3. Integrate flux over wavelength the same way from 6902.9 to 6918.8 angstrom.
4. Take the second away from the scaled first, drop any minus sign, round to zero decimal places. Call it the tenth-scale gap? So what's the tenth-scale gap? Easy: 455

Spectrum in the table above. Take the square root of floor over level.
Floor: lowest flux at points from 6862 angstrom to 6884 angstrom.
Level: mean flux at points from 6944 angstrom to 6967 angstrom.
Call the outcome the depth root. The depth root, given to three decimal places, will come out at 0.896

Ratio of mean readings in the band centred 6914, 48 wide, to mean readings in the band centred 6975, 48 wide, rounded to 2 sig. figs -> 0.97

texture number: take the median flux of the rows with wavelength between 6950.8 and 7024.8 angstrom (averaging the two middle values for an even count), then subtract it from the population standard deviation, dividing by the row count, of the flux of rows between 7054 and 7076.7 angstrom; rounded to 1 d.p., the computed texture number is -30.8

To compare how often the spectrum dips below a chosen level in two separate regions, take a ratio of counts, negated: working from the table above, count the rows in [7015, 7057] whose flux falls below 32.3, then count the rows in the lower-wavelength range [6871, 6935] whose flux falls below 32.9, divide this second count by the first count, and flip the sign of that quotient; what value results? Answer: -2.5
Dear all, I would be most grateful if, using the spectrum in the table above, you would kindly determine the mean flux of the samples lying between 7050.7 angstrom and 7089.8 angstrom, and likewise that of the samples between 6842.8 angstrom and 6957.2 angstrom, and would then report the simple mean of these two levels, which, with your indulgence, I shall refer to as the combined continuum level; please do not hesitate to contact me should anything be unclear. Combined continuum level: 31.1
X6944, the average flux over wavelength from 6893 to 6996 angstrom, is 31.7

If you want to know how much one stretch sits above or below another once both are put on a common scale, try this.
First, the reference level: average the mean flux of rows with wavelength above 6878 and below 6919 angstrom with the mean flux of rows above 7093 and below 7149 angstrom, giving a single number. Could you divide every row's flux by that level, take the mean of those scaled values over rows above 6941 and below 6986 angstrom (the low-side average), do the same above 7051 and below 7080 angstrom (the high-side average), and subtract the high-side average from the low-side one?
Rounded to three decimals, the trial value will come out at 0.017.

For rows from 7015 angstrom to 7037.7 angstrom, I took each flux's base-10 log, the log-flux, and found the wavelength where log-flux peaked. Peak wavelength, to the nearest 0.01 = 7026.38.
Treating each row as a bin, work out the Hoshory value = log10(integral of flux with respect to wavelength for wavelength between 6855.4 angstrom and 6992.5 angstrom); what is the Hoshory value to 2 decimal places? 3.63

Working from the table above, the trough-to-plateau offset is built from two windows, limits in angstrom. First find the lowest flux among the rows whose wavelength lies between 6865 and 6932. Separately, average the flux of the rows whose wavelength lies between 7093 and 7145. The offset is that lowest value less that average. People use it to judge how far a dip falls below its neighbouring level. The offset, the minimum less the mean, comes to -7.4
